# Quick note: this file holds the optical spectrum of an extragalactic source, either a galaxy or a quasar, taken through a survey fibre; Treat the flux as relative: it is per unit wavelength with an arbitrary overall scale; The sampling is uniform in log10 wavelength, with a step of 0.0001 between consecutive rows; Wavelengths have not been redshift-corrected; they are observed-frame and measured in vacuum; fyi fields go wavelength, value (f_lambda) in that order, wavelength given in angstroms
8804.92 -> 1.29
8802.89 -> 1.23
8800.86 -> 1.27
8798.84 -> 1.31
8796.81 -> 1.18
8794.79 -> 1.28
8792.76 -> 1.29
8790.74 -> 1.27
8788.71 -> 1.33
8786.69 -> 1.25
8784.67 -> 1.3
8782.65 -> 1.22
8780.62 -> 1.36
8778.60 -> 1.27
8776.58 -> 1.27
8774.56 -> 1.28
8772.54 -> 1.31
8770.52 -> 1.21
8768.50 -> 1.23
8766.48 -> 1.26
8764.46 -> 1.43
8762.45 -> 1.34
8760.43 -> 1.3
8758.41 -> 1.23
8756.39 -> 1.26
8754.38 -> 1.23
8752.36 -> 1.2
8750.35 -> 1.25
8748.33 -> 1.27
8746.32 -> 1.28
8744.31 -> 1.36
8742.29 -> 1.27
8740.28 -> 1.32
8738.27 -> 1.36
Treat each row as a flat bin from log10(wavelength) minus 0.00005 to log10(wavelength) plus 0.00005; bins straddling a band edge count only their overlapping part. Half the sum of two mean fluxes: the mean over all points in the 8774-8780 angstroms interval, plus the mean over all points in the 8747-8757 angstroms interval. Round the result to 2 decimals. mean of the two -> 1.26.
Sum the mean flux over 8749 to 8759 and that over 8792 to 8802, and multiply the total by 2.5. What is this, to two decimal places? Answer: 6.25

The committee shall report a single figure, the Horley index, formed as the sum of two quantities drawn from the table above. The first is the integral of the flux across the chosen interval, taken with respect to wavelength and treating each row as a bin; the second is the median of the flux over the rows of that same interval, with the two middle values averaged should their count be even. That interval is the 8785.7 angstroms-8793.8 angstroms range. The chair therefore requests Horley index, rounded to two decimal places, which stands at 11.68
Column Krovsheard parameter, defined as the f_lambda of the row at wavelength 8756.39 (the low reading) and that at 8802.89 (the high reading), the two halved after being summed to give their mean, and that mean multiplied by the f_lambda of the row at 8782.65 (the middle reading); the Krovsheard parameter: 1.52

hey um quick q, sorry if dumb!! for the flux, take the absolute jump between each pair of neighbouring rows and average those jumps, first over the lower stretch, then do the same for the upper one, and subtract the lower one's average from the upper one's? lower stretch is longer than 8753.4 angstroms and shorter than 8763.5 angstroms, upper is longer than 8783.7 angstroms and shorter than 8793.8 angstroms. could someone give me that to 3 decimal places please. 0.010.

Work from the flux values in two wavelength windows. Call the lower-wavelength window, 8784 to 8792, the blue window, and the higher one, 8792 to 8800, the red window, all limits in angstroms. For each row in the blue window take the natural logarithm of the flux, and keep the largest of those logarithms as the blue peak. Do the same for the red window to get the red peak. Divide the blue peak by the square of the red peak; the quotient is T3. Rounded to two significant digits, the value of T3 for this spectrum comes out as 3.9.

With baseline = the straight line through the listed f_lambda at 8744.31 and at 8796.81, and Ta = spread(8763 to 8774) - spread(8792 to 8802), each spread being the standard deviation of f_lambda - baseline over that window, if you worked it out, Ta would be 0.03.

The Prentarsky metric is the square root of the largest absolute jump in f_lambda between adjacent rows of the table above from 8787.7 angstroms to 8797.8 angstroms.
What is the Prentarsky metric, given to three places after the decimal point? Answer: 0.316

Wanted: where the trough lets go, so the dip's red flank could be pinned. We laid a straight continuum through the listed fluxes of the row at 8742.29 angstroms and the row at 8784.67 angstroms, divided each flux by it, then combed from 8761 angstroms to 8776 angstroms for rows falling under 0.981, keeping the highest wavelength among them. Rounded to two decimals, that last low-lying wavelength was 8770.52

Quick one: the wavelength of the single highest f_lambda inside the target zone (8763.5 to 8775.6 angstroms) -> 8764.46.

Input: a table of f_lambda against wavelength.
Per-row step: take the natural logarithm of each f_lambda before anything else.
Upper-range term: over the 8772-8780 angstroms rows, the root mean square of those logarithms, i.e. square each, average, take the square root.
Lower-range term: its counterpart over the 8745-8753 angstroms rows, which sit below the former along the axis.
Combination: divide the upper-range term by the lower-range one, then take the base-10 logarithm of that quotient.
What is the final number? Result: 0.046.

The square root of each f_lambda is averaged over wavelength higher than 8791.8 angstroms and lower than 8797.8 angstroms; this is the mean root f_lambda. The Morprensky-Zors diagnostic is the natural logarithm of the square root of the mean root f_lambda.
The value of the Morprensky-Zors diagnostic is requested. 0.056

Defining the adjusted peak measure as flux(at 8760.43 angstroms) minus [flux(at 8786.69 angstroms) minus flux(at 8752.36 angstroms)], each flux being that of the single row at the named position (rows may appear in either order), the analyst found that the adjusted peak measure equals 1.25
